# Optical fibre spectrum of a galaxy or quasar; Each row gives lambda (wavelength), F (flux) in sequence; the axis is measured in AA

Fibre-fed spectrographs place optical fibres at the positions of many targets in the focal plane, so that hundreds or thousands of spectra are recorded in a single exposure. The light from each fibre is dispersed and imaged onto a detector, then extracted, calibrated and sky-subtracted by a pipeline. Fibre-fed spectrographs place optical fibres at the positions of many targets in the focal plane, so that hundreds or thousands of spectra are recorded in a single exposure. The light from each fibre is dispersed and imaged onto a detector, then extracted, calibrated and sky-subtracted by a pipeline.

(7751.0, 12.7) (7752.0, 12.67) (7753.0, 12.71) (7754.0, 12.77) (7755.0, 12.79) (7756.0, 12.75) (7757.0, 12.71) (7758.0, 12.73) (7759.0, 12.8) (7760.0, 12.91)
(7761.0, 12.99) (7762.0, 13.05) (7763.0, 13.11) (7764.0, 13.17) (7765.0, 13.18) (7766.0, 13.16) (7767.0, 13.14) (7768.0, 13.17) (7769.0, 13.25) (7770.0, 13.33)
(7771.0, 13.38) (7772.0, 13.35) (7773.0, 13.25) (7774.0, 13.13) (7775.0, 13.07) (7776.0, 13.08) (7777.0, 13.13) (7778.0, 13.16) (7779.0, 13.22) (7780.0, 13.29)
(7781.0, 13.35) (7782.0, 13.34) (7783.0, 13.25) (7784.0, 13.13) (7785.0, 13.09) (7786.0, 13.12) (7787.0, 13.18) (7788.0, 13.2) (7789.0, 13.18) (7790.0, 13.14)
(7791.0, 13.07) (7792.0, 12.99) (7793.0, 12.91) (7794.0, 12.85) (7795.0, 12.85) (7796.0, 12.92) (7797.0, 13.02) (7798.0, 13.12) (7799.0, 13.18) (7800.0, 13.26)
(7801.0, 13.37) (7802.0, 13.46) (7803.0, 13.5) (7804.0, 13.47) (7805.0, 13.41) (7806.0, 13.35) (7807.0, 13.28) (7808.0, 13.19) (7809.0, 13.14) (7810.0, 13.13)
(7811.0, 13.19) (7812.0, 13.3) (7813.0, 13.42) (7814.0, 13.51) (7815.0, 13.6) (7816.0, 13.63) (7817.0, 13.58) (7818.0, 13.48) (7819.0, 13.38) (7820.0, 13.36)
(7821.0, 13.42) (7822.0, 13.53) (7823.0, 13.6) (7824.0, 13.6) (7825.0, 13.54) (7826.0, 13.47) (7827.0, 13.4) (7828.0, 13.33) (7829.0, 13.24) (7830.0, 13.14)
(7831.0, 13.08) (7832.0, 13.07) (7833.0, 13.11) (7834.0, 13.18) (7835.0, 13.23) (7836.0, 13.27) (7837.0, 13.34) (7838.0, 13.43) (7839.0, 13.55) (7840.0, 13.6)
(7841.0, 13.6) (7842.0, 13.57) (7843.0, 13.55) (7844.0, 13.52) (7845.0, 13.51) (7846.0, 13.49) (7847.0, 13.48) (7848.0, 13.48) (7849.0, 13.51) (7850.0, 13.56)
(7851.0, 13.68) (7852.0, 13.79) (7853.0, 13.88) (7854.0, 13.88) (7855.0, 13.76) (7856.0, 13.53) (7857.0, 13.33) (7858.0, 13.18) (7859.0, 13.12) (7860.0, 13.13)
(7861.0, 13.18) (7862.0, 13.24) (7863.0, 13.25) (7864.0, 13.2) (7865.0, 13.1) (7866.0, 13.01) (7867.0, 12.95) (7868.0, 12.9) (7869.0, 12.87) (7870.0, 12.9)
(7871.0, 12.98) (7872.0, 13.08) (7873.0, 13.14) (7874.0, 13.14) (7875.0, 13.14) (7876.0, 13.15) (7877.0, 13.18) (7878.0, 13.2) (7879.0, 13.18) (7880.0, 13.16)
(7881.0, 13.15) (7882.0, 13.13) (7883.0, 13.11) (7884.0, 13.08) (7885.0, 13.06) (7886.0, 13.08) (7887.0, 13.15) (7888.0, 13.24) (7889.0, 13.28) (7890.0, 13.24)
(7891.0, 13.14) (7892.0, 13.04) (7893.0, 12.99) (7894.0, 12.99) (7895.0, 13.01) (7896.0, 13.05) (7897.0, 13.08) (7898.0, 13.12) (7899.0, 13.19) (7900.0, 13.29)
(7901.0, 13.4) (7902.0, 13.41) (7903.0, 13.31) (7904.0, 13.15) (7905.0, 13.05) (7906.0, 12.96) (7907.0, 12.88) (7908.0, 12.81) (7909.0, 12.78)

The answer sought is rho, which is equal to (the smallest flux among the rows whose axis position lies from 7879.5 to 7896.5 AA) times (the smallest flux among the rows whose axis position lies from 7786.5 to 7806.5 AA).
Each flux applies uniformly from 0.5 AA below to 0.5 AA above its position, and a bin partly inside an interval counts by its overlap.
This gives 167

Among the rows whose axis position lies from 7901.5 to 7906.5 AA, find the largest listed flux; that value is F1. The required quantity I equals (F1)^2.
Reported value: 180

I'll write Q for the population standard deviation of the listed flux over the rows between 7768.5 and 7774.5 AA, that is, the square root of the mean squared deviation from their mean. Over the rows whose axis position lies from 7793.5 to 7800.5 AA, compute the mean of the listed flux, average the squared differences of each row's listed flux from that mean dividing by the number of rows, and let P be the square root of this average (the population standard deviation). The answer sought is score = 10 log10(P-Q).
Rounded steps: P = 0.15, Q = 0.08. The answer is -11.7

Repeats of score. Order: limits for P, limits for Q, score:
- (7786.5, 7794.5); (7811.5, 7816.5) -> -23.3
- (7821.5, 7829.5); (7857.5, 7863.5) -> -11.4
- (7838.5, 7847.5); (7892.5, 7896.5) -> -17.6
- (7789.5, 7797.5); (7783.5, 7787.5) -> -11.8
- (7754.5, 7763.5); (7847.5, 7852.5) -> -16.0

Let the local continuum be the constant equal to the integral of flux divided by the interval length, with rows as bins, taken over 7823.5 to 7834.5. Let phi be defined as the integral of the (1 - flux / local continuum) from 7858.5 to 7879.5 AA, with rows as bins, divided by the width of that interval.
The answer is 0.014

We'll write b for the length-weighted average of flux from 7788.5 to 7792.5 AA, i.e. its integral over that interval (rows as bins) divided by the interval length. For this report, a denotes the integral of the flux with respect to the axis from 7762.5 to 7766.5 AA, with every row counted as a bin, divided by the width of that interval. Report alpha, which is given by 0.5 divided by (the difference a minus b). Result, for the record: 8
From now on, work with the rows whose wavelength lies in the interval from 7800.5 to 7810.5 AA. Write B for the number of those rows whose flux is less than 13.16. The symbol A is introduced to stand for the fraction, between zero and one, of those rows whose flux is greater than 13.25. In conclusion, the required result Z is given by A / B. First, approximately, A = 0.70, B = 2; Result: 0.350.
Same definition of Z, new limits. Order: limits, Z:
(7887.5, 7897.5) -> 0.014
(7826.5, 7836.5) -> 0.075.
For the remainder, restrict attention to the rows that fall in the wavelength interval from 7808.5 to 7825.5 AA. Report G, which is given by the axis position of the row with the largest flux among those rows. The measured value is 7816.0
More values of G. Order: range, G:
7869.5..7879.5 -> 7878.0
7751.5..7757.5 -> 7755.0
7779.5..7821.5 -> 7816.0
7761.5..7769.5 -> 7769.0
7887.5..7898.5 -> 7889.0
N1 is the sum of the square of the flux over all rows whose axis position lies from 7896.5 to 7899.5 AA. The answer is 517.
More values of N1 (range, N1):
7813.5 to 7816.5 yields 553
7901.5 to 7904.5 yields 530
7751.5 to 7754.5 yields 485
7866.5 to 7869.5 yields 500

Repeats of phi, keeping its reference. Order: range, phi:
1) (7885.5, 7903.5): 0.009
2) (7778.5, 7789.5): 0.006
